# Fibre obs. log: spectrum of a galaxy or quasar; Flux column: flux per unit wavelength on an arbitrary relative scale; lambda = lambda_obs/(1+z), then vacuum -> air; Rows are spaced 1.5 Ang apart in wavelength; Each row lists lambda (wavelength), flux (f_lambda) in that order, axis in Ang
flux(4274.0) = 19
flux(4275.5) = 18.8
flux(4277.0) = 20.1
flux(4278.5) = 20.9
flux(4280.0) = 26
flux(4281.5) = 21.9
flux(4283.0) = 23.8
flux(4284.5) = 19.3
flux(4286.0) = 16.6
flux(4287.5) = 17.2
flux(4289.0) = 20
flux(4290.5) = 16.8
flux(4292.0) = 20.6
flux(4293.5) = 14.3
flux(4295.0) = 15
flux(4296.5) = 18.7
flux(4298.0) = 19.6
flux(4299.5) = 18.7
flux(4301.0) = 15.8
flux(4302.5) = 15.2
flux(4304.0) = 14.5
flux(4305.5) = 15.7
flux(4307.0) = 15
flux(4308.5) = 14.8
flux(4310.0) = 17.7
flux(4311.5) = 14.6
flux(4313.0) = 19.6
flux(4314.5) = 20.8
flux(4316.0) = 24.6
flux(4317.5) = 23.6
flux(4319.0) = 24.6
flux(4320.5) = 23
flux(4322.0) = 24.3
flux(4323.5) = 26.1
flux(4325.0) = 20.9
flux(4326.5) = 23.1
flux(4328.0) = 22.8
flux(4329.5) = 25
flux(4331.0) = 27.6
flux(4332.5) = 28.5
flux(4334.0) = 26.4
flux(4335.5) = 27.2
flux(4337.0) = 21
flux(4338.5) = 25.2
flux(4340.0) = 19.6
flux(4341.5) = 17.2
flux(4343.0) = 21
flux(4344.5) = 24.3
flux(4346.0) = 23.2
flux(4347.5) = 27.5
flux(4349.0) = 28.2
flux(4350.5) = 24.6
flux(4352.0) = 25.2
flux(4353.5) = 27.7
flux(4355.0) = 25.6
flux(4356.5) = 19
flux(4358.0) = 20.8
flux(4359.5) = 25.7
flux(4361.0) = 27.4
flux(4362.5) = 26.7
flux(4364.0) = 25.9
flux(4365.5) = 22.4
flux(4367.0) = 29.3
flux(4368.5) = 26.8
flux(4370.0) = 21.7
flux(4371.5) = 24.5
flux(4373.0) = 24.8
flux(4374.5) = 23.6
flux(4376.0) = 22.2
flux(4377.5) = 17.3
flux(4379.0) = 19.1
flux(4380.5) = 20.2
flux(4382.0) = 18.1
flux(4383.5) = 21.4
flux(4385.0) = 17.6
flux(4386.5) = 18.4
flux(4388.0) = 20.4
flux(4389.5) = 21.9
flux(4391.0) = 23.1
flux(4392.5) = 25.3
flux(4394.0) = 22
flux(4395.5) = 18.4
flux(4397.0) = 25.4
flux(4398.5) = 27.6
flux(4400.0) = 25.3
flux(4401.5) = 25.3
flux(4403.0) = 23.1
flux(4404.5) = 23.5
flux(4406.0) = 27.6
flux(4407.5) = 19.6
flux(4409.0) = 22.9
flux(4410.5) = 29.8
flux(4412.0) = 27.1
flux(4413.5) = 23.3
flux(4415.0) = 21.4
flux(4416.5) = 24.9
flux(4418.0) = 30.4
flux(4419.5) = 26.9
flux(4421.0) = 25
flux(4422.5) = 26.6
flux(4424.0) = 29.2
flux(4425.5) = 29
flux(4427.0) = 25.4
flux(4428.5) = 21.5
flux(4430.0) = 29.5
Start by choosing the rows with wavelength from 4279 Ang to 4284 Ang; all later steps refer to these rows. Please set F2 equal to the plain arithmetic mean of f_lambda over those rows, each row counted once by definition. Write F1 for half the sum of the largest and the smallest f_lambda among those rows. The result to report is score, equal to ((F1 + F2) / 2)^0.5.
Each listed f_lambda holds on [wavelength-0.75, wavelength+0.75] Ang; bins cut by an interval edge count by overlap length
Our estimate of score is 4.891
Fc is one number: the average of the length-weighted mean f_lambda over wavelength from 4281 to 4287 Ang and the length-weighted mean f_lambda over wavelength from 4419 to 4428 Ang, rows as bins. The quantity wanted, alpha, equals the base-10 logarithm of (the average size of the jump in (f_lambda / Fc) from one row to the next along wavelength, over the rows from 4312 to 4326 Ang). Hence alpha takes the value -1.05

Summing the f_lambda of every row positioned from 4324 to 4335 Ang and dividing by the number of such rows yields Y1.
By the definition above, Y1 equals 25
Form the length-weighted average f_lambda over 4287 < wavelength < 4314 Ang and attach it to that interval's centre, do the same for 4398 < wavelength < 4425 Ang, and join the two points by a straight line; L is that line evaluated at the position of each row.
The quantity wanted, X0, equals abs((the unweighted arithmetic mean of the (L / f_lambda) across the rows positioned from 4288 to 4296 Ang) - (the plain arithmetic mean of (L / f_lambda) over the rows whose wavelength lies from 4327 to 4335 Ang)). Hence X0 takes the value 0.21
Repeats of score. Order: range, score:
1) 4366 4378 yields 4.852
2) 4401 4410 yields 4.861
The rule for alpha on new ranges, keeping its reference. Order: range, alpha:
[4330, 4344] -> -0.86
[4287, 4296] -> -0.85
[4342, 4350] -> -1.00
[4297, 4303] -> -1.21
